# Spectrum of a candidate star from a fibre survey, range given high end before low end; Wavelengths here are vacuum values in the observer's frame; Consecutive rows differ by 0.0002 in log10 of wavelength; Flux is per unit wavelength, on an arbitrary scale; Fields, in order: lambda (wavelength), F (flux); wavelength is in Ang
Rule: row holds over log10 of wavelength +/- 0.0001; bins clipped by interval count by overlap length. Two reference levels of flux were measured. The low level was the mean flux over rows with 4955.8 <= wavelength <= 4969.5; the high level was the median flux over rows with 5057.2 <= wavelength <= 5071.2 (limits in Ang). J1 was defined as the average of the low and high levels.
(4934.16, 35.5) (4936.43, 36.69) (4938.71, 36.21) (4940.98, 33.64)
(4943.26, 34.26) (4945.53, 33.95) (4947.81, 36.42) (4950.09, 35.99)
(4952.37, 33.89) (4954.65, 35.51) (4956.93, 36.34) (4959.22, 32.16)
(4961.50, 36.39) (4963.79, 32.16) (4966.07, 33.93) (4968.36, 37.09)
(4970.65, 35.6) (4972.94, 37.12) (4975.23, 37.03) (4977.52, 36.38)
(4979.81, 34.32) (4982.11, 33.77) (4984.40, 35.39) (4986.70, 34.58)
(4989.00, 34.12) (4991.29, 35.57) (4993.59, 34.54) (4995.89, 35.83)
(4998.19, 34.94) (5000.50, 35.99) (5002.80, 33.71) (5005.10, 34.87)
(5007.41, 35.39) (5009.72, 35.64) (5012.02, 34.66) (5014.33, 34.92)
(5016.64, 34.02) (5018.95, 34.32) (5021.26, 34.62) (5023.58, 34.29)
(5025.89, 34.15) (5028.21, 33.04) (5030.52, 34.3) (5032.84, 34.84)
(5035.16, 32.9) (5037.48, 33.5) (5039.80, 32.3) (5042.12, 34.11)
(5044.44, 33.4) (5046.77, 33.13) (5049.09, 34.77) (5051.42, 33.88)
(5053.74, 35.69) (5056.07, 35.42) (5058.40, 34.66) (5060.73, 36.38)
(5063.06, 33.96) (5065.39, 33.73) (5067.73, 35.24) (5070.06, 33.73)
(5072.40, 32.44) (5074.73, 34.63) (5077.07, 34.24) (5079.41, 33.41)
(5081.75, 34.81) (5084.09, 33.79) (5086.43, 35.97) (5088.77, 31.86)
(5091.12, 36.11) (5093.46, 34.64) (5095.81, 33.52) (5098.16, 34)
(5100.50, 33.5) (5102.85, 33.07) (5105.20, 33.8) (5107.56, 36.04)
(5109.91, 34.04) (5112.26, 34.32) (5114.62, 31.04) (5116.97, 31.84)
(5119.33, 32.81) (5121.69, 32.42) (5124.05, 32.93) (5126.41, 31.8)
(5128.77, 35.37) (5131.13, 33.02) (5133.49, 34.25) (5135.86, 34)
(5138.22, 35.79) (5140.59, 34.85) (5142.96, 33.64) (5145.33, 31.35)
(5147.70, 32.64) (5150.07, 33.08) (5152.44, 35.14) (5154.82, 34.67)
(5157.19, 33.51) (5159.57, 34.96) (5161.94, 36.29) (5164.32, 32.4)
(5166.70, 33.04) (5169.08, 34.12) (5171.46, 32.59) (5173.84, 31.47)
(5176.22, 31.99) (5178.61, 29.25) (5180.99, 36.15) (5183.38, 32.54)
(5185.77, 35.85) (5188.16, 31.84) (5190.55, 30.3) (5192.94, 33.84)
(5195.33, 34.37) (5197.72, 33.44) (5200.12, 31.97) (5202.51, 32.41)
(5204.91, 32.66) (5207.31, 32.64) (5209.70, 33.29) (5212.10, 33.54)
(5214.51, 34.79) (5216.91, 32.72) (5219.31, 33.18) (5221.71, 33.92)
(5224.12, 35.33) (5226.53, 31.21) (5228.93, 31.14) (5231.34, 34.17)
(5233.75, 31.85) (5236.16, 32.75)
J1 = 34.5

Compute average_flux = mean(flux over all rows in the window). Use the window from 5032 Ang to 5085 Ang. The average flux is 34.1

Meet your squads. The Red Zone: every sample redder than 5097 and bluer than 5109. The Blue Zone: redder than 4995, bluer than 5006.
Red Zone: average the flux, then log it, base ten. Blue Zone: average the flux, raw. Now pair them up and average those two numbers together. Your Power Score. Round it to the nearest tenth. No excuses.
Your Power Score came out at 18.3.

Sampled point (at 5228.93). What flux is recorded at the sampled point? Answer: 31.14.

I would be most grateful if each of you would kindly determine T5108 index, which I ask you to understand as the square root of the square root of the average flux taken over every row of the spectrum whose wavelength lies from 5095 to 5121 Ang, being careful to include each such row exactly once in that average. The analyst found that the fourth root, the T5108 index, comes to 2.40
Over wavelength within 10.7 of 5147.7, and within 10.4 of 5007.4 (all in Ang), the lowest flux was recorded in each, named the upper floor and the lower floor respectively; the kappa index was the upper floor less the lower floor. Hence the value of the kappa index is -2.4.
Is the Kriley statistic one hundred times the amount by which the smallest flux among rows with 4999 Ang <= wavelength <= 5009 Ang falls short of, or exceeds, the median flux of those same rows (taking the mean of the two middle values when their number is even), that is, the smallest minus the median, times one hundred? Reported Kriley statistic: -142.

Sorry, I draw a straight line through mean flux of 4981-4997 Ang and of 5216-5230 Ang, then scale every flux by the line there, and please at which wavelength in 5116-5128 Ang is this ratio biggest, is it 5124.05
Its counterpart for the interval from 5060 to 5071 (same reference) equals 5060.73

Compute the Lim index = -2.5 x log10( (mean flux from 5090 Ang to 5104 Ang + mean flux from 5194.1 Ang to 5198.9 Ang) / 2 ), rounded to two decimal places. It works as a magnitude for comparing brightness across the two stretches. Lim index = -3.83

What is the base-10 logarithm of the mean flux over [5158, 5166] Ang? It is 1.54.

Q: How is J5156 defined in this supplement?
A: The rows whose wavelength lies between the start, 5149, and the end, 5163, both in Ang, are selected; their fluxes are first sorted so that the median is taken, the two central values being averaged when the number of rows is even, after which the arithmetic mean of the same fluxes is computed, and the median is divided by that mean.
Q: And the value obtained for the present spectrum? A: 1.01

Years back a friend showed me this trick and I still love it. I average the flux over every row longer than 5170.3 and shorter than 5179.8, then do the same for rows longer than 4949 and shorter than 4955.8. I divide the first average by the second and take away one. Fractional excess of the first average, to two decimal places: -0.11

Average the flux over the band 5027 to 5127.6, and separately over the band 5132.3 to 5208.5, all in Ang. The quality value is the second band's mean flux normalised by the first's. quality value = 0.985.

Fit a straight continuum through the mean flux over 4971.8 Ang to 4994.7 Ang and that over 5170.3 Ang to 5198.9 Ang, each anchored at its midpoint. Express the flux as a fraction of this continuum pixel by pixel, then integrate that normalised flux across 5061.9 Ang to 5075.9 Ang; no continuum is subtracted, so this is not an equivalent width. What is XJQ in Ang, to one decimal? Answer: 13.9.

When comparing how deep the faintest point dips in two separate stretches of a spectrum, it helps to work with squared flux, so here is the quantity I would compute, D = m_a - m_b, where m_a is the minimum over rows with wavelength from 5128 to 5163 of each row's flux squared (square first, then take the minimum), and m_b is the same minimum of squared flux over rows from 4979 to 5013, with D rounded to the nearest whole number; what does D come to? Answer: -154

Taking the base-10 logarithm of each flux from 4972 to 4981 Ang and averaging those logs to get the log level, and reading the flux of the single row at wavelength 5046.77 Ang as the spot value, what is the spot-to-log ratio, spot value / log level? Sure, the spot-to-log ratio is 21.3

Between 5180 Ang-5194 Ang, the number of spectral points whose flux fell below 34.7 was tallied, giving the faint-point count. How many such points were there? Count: 4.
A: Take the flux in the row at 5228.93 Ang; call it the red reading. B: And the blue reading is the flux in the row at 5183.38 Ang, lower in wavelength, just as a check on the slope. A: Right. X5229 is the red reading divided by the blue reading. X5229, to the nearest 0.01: 0.96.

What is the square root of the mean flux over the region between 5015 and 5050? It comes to 5.82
